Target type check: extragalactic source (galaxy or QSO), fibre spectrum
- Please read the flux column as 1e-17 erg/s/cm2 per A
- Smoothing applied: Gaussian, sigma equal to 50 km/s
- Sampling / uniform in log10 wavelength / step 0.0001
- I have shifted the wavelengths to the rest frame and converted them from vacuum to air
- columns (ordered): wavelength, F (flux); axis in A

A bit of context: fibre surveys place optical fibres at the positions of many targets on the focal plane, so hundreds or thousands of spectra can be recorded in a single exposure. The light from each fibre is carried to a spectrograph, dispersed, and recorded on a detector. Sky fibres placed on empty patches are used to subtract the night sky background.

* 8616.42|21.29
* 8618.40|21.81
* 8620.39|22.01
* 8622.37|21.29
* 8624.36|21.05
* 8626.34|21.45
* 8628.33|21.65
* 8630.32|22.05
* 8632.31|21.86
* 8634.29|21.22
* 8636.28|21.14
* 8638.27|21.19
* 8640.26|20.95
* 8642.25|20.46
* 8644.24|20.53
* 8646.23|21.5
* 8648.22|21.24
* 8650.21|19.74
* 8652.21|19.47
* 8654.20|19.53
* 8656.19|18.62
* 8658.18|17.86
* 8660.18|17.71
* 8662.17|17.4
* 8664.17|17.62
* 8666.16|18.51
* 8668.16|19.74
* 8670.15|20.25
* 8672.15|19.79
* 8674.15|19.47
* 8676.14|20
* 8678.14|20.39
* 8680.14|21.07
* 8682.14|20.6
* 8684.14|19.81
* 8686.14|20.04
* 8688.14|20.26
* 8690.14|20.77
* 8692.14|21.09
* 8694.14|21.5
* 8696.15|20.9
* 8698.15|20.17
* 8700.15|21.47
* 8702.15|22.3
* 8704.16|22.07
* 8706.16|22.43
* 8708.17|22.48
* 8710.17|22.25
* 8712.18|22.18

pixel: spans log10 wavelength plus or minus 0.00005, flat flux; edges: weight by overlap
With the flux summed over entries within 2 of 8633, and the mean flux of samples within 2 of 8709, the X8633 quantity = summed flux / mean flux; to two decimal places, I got 1.93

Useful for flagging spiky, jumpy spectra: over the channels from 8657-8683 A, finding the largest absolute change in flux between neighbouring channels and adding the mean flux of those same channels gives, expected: 20.5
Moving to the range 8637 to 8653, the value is 22.1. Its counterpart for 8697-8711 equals 23.2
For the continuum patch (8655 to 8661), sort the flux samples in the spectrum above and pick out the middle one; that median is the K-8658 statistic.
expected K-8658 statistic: 17.9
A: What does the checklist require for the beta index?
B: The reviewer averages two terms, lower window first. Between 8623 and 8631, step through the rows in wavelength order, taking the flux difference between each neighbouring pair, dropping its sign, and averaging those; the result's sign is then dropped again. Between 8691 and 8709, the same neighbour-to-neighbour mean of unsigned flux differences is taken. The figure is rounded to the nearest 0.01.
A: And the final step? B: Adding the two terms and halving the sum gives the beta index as 0.45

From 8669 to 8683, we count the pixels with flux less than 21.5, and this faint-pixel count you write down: 7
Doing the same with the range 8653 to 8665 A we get 6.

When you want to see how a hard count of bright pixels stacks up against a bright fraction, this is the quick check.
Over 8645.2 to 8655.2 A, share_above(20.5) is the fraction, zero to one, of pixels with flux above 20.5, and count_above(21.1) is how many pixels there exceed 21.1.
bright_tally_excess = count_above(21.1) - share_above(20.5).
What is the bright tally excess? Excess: 1.6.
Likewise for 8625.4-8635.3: 4.0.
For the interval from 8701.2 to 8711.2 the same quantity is 4.0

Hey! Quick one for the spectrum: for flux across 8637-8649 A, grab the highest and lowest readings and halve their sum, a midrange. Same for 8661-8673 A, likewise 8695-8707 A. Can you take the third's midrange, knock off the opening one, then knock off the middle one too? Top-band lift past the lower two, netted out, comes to -18.5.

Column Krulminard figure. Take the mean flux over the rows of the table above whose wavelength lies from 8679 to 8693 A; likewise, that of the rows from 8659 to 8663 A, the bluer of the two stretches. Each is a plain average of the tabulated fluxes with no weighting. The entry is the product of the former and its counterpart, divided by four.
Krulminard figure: 90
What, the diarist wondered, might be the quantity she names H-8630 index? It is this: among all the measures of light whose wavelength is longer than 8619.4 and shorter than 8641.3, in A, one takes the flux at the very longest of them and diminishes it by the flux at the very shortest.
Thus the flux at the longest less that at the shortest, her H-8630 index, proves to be -1.1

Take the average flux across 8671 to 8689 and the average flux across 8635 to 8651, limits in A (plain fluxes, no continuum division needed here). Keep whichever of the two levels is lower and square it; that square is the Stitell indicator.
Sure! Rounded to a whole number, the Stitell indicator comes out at 406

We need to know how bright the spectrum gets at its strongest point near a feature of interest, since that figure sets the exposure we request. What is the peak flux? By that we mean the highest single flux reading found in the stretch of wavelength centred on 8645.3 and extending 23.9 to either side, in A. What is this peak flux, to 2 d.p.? 22.05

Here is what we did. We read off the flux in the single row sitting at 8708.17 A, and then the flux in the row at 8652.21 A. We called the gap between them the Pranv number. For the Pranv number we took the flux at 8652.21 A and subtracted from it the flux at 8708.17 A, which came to -3.0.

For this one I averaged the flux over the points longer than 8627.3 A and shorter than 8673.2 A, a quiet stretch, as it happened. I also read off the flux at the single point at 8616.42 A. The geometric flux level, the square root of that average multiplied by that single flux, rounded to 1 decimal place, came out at 20.6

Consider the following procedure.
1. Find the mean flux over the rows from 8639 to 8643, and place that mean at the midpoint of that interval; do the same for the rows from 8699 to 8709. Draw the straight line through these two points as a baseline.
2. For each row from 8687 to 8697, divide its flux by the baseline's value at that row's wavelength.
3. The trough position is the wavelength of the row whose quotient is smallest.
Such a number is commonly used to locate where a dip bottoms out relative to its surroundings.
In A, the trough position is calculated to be 8688.14 A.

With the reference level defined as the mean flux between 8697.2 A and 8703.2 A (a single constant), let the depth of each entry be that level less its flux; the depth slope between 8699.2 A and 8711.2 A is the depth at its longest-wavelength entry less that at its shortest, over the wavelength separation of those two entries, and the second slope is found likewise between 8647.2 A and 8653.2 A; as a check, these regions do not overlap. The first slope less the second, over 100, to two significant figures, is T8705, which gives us -0.0052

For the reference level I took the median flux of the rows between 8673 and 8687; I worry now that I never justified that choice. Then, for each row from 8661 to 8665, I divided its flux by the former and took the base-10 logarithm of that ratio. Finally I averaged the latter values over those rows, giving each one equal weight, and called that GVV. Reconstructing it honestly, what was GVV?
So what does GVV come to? -0.059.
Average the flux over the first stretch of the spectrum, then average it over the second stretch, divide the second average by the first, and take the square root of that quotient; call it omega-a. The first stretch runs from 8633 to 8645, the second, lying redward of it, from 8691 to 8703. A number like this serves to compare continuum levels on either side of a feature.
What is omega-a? 1.01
